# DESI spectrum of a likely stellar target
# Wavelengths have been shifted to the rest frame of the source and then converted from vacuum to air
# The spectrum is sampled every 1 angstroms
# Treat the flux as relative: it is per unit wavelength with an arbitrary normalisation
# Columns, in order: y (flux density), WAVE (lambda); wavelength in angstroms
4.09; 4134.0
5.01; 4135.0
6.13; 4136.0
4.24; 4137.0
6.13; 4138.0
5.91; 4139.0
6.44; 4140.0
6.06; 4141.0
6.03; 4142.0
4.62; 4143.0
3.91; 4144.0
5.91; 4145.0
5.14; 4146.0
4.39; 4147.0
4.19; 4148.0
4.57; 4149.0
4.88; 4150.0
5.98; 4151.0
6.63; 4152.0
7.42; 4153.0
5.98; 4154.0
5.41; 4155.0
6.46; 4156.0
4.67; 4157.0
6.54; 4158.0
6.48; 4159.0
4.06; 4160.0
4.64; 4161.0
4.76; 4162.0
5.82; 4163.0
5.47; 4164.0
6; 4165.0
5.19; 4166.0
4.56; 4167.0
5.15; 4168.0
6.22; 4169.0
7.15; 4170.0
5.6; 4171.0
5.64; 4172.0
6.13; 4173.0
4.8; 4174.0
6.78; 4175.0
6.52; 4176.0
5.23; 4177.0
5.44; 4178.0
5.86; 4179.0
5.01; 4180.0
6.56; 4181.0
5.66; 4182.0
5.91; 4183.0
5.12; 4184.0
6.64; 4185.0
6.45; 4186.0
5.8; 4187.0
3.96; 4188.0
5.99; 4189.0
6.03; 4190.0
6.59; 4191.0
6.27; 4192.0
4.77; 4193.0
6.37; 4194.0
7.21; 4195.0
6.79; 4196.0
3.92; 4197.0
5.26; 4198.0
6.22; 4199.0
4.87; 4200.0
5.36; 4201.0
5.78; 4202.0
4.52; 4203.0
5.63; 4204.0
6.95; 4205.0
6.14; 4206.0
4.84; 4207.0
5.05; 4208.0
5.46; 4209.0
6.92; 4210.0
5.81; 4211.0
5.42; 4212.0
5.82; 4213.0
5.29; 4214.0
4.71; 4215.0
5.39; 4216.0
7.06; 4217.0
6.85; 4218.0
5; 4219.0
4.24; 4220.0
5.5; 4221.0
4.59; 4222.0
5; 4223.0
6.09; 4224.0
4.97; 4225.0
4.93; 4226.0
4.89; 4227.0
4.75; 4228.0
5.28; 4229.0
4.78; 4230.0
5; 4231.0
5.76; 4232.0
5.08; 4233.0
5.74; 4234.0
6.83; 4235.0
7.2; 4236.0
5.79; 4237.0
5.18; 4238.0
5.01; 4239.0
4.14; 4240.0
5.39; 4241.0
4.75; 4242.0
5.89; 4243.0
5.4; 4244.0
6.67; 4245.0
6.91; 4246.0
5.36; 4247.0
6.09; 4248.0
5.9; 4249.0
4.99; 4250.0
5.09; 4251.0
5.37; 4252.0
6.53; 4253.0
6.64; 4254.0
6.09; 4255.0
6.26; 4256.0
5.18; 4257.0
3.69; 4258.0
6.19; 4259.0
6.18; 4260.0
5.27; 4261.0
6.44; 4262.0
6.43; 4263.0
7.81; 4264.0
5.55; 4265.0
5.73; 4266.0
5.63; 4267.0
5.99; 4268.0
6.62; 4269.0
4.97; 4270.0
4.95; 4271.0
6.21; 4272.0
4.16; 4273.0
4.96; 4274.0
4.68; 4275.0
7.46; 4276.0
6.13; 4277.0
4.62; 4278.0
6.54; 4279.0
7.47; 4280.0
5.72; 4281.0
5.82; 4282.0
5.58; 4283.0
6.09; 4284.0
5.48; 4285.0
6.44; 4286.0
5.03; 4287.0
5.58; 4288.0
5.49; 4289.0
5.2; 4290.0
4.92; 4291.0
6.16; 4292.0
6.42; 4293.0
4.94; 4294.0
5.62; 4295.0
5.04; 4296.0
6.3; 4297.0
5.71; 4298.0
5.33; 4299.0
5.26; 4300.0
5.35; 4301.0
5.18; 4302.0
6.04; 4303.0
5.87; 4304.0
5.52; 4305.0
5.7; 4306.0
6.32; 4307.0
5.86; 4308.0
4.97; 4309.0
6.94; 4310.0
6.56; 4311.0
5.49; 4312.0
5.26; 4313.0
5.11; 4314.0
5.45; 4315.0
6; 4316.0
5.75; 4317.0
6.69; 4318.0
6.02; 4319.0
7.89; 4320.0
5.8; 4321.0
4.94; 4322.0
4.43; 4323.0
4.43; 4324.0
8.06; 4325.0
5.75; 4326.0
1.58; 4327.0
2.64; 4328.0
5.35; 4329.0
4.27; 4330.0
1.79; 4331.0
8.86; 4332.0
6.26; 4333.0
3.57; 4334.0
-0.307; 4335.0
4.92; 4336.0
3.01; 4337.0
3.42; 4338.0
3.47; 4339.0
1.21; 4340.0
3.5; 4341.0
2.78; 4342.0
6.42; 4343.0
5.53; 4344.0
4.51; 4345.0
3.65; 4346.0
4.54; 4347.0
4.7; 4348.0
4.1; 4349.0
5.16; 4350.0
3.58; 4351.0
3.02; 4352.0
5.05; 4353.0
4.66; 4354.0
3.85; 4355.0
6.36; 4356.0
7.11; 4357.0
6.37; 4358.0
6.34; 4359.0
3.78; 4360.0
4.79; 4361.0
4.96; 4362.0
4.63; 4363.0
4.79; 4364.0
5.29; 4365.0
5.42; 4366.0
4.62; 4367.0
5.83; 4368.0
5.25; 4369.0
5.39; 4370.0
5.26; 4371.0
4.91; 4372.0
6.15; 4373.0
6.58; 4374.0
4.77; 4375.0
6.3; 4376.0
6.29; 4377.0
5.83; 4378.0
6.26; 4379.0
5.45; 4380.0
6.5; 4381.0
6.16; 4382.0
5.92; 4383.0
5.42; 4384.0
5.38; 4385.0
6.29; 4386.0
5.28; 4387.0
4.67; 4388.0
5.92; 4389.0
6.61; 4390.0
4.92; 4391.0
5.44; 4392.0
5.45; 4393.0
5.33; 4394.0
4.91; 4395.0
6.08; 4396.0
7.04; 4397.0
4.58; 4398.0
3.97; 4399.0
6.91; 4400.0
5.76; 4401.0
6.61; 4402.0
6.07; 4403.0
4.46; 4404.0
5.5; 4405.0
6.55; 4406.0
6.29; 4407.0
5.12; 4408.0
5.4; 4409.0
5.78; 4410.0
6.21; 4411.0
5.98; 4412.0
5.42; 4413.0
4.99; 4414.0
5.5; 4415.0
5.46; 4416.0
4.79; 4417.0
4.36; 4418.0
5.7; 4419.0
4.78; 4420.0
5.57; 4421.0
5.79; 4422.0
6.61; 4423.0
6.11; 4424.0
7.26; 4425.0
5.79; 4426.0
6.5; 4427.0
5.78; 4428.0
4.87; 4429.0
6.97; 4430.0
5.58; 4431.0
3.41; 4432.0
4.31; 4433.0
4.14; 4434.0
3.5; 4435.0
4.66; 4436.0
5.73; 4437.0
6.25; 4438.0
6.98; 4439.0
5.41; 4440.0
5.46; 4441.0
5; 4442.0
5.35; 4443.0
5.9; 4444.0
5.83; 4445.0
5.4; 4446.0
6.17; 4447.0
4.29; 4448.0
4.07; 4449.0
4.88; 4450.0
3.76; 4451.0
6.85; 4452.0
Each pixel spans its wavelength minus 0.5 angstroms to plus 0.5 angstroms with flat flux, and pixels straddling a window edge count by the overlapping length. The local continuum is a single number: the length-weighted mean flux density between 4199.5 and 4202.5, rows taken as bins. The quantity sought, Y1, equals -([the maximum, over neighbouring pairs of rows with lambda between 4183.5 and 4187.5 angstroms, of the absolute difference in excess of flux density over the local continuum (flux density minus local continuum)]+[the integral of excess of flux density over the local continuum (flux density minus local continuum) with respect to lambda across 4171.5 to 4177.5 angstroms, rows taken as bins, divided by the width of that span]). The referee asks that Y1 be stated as -2.03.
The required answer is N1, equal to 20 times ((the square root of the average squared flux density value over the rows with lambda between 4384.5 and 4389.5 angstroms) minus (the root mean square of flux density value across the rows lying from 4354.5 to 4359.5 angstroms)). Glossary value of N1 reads -11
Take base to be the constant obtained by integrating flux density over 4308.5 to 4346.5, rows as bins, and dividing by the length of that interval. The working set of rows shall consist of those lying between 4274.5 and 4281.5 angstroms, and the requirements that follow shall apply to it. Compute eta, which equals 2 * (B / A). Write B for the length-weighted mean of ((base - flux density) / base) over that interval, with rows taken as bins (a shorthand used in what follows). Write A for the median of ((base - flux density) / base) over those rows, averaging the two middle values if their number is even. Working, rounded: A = -0.28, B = -0.27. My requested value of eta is 1.94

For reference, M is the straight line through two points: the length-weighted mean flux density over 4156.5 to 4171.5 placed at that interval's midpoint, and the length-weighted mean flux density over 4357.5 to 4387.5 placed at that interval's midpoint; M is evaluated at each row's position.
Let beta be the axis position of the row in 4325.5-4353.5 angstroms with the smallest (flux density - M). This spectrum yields 4335.0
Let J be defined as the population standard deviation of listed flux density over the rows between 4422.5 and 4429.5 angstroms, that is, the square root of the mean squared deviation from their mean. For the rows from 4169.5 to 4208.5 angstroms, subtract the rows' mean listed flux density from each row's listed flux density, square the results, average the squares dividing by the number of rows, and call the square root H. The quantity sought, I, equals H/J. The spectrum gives 1.2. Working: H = 0.82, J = 0.7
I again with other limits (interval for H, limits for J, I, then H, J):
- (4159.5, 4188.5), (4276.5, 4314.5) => 1.3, 0.79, 0.6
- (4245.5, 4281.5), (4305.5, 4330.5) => 0.7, 0.90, 1.4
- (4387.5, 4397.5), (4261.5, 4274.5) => 0.8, 0.73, 0.9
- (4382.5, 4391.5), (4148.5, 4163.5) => 0.6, 0.60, 1.0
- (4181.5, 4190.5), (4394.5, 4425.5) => 0.9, 0.75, 0.8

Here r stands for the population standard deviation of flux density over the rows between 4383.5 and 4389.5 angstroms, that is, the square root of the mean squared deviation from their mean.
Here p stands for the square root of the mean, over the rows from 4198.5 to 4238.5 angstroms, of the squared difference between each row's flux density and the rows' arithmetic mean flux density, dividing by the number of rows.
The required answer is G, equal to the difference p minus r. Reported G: 0.25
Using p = 0.76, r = 0.51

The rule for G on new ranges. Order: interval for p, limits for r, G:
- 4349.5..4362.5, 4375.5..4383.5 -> 0.89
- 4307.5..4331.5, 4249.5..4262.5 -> 0.75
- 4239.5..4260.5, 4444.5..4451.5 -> -0.04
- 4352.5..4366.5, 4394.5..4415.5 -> 0.15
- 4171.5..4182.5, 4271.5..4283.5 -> -0.39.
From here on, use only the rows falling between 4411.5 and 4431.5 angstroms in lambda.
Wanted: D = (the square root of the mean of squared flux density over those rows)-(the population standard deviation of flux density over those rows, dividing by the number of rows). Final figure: 5.01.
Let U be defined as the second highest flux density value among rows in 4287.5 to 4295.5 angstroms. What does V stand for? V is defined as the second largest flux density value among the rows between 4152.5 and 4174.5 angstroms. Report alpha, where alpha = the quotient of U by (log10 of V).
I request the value 7.2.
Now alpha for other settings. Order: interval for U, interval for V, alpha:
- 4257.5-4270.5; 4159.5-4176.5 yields 8.0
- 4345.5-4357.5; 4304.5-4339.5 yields 7.0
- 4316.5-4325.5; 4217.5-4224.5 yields 10.1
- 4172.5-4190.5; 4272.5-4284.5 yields 7.6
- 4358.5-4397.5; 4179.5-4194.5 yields 8.1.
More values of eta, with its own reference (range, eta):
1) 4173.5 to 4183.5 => 2.04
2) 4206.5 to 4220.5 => 2.51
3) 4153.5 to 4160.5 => 1.46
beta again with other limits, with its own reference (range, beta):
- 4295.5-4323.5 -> 4323.0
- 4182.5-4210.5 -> 4197.0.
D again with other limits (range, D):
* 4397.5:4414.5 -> 4.89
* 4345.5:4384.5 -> 4.39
